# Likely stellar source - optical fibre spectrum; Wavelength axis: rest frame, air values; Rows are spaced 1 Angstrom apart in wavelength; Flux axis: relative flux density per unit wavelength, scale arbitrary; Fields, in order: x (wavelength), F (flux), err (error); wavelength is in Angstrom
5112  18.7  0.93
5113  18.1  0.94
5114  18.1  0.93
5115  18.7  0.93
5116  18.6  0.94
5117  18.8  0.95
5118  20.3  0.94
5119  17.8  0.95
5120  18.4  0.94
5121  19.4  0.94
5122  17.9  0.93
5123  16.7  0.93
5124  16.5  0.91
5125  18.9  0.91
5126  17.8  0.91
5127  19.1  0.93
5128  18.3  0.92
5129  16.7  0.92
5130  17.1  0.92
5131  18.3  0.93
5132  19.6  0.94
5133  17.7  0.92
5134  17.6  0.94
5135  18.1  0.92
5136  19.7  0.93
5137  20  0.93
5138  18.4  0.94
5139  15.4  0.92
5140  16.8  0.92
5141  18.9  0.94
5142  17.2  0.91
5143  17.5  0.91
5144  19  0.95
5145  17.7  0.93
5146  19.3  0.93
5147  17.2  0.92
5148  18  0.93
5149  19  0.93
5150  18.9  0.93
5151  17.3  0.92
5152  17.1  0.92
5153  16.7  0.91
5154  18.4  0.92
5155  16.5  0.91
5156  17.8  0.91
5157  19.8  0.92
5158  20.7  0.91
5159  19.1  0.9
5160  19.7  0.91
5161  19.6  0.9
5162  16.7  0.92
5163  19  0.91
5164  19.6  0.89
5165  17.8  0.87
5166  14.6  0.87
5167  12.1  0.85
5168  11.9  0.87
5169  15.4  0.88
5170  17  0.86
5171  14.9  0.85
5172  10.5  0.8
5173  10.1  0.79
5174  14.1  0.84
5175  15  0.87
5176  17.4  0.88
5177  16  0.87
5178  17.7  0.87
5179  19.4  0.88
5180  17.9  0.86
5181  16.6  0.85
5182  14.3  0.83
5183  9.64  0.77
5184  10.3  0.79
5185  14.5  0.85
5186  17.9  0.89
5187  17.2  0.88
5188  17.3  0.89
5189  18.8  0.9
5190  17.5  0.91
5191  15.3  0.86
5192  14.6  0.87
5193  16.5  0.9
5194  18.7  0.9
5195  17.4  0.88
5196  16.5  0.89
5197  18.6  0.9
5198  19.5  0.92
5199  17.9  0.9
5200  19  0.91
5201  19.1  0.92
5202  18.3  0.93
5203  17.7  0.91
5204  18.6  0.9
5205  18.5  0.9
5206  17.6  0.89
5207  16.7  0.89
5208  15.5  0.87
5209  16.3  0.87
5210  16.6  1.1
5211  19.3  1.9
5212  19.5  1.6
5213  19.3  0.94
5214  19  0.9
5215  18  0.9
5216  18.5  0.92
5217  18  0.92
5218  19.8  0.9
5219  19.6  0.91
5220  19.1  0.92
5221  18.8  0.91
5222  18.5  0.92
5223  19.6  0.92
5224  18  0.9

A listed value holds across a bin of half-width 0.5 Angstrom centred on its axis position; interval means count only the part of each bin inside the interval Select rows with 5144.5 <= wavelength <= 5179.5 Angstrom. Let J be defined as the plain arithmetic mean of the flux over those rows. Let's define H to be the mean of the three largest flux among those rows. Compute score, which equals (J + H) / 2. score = 18.5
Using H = 20.1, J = 16.9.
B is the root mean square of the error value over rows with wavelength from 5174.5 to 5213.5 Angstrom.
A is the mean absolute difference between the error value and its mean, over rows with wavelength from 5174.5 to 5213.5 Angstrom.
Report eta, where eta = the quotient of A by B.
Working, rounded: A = 0.09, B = 0.95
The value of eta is 0.10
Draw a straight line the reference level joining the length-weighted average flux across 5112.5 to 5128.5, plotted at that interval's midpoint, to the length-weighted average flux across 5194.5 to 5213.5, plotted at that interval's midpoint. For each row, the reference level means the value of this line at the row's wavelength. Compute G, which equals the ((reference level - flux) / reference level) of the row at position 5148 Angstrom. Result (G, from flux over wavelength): 0.01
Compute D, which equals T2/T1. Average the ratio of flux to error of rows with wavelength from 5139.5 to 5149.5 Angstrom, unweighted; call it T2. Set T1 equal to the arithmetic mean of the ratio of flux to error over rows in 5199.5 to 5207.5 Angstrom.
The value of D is 0.97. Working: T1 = 20.1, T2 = 19.5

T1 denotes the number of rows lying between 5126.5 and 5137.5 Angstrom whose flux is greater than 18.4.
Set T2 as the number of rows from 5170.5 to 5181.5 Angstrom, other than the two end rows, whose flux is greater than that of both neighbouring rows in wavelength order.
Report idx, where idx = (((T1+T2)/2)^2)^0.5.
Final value 3.0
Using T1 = 4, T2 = 2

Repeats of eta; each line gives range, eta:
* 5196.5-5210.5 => 0.03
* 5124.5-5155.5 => 0.01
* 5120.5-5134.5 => 0.01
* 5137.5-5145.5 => 0.01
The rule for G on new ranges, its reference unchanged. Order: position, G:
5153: 0.08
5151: 0.05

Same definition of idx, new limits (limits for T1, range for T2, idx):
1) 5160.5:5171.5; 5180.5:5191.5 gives 2.5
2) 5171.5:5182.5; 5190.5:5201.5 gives 1.5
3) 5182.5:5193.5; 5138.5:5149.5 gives 2.0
